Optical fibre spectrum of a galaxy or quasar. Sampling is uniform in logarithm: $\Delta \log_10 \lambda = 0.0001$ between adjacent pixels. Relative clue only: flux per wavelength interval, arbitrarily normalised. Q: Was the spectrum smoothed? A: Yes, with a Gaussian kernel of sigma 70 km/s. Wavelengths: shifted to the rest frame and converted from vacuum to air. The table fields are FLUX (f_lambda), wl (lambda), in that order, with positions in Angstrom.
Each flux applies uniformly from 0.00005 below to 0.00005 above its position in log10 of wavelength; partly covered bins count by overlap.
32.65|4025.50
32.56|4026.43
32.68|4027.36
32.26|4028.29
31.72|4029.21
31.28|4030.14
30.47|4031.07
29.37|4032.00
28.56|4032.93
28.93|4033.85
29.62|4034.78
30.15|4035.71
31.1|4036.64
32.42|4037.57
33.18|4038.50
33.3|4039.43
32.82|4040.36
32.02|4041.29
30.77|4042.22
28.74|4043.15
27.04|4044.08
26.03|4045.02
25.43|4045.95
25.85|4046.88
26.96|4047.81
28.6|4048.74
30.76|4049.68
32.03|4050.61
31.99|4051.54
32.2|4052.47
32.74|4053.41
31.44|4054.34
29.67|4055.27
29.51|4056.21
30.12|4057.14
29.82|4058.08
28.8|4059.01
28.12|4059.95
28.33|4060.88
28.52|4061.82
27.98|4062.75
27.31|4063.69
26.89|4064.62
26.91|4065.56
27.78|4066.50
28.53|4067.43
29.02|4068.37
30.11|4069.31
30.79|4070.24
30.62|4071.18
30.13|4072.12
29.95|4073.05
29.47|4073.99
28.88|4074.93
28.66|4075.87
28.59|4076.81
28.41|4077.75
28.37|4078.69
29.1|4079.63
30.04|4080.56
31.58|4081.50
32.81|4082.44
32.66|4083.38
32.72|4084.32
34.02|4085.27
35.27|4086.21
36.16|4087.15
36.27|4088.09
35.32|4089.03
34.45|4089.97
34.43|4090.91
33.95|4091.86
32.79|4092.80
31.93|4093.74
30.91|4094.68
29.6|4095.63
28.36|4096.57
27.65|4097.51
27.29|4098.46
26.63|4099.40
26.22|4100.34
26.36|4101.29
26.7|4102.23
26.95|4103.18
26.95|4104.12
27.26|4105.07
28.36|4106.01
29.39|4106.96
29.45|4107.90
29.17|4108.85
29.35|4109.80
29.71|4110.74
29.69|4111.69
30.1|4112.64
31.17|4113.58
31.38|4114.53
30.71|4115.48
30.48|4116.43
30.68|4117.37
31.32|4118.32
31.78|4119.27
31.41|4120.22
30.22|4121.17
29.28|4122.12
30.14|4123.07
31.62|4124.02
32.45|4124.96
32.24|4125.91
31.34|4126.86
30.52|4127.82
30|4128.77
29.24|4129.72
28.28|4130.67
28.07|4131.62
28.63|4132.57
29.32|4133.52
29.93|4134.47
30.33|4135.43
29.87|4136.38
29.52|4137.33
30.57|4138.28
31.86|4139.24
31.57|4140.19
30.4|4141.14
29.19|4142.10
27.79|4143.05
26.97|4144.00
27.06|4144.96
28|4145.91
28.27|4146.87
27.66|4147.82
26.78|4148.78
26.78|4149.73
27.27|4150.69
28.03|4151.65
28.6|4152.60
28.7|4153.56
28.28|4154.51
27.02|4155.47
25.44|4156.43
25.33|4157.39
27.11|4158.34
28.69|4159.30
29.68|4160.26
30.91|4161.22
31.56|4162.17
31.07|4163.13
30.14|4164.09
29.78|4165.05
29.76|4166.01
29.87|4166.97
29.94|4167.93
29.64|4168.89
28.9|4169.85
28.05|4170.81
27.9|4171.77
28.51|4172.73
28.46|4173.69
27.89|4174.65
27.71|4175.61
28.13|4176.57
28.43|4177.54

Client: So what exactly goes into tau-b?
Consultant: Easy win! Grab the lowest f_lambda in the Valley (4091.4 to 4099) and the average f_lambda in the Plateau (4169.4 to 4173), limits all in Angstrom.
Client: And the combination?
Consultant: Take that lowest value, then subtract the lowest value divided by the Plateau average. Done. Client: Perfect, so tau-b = 26.3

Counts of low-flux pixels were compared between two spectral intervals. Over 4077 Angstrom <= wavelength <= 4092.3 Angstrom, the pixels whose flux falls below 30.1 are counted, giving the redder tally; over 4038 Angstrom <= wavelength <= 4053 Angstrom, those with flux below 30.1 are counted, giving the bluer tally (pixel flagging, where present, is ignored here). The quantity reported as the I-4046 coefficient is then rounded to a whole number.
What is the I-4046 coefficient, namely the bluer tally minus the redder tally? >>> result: 3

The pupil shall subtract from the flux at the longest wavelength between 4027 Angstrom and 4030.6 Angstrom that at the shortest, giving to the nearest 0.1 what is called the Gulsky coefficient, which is -1.4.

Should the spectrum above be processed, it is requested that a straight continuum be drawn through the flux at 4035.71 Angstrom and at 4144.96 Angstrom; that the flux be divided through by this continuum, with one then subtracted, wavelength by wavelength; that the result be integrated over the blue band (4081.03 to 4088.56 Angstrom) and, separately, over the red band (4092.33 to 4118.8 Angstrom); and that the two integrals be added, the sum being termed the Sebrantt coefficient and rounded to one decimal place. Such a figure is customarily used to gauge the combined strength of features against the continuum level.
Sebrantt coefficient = 2.3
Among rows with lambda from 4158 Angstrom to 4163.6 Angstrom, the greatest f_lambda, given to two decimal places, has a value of 31.56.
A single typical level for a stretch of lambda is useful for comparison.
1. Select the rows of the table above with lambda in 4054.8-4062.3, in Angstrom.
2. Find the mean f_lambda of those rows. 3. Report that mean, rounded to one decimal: 29.1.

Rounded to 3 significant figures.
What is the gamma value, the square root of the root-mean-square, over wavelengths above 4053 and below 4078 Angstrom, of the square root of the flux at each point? 2.32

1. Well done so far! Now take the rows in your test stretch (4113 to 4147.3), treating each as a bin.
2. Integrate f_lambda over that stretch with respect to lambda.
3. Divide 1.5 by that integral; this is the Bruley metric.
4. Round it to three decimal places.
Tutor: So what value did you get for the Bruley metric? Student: 0.001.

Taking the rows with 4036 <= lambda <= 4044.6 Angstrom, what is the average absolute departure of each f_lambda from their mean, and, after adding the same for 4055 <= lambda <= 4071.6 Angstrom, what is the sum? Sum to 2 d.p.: 2.65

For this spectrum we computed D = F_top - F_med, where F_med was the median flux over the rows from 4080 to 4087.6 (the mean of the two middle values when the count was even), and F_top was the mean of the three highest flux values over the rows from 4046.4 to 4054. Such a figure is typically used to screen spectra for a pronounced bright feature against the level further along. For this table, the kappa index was 0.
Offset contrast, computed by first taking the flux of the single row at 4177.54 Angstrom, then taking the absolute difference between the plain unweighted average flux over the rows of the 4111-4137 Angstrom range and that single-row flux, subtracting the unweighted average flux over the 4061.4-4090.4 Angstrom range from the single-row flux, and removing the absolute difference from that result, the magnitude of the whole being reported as 4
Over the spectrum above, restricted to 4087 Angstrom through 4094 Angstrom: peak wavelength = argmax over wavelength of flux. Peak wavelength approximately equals 4088.09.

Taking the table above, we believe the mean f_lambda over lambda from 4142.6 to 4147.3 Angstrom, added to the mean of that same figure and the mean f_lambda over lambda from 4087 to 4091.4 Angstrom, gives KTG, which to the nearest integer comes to 59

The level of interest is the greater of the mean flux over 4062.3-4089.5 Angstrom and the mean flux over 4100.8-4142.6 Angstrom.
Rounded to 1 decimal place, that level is 30.5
